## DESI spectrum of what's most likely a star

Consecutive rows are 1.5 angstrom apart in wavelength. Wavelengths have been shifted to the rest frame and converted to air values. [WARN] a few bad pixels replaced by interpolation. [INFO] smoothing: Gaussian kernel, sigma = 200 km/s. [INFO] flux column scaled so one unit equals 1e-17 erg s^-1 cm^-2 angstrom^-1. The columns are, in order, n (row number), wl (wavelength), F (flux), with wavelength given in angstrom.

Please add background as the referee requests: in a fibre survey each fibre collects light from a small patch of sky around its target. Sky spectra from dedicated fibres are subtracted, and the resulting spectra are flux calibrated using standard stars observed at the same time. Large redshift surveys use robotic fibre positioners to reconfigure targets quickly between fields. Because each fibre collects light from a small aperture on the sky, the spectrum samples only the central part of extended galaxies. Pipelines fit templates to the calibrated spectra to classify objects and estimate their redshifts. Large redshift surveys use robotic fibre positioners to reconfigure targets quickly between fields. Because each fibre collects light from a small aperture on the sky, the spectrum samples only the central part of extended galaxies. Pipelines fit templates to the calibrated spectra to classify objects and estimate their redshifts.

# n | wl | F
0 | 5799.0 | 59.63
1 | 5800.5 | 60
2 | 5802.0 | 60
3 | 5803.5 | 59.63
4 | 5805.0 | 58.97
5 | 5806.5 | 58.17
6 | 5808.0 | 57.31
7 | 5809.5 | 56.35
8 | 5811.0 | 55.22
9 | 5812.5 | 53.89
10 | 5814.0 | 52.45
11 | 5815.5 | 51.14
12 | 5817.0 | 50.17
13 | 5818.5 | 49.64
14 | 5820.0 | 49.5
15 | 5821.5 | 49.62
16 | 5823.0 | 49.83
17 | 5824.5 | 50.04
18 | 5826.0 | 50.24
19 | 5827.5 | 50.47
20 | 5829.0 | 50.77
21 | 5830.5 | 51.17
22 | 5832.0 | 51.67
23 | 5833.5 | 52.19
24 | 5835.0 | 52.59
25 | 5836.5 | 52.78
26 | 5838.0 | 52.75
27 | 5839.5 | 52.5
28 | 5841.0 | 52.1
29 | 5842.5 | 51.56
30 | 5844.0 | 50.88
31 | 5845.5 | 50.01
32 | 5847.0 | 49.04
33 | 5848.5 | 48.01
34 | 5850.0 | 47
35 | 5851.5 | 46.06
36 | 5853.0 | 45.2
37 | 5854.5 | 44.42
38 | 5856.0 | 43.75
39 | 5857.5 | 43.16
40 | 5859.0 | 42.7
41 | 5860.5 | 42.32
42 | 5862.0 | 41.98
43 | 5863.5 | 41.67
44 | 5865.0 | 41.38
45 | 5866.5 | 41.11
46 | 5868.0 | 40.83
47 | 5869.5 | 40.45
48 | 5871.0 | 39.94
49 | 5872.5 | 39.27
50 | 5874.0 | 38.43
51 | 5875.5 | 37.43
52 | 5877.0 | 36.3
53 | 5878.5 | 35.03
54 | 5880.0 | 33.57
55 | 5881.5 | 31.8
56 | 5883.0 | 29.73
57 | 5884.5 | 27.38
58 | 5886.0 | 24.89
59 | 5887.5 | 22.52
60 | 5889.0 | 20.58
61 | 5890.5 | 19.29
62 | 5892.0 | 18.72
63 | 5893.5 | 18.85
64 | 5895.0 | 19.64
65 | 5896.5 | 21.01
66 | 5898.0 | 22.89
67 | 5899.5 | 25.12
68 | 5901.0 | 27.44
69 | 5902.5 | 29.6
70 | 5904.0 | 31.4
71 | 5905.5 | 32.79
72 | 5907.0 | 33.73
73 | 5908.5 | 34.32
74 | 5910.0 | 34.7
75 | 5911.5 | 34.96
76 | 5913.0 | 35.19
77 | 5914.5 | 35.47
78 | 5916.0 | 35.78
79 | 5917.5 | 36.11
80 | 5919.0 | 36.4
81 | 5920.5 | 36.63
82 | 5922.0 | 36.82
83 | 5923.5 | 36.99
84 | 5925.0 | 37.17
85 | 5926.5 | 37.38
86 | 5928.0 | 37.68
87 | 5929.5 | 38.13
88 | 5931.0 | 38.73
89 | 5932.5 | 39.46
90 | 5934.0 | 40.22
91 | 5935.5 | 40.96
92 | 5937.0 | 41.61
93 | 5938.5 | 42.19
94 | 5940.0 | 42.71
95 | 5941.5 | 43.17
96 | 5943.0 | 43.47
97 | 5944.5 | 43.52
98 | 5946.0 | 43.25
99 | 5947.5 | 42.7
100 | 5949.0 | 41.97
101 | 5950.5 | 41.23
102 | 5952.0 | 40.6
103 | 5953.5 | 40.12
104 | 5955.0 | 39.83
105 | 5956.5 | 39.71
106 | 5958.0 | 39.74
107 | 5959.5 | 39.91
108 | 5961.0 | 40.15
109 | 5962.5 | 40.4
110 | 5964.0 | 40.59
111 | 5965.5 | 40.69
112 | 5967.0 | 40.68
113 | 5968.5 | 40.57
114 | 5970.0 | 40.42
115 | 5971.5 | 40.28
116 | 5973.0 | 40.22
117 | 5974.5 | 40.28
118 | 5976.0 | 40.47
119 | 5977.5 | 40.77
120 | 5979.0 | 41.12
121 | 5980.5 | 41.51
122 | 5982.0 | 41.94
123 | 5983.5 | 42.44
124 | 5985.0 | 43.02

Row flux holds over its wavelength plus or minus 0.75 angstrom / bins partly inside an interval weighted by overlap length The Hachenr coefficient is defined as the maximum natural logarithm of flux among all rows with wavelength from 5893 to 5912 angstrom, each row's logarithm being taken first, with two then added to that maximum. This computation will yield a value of 5.55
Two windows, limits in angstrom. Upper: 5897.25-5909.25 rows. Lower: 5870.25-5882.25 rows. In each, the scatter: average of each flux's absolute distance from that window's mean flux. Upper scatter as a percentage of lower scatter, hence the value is 148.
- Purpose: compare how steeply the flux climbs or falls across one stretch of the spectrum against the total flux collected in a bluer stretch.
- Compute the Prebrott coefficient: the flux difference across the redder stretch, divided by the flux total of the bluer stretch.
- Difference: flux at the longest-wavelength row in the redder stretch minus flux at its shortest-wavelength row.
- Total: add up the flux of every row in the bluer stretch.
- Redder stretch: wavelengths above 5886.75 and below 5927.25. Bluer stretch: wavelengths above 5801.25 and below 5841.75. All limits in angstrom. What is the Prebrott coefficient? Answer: 0.010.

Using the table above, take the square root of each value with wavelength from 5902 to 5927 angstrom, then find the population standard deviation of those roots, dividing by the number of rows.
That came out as 0.18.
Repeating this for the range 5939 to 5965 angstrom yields 0.11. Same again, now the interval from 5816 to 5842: 0.08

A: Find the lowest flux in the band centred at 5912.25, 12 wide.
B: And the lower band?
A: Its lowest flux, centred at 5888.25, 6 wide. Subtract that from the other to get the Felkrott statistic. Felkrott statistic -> 14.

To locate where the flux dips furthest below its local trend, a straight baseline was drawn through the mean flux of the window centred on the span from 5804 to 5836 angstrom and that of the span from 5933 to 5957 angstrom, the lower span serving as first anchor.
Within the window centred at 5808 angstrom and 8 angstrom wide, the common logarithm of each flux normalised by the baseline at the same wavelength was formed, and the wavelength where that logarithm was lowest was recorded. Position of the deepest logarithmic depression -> 5811.0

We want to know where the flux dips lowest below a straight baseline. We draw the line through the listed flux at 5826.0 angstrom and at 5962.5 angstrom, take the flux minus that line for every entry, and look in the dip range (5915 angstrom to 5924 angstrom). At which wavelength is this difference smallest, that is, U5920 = 5916.0 angstrom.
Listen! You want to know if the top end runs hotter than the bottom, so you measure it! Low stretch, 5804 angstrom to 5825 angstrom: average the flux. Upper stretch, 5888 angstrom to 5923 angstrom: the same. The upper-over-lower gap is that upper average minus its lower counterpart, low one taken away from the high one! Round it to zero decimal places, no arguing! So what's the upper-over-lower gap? -24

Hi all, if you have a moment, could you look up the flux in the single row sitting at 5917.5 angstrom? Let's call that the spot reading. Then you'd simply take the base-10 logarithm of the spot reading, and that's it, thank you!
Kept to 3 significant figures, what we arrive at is 1.56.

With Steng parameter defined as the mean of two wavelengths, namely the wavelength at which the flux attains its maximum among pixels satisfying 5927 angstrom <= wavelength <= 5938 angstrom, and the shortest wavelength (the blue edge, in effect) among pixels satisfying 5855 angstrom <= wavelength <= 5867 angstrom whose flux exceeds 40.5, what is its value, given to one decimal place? 5896.5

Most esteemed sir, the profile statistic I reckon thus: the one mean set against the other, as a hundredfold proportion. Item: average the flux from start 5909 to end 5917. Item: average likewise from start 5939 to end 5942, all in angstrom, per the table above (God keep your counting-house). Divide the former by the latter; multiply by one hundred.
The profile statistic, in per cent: 82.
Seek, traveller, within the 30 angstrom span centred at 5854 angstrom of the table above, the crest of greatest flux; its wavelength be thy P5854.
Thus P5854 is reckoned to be 5839.5 angstrom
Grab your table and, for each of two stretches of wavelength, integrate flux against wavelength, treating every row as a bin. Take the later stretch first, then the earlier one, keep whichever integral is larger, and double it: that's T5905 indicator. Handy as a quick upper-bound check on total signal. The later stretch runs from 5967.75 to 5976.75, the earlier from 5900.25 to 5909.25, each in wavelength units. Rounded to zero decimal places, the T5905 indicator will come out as 727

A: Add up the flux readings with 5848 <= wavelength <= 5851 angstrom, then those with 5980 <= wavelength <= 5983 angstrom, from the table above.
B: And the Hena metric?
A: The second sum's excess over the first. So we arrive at -12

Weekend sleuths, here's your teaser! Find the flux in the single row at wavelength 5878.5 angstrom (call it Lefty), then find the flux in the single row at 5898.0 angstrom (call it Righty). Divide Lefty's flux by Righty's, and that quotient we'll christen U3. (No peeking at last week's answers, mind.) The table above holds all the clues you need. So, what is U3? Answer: 1.5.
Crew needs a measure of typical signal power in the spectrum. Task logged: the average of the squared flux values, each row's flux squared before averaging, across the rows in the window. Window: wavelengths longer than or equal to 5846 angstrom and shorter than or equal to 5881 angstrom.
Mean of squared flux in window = 1754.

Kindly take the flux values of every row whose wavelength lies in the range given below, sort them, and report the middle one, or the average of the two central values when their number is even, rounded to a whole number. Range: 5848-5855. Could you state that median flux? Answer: 46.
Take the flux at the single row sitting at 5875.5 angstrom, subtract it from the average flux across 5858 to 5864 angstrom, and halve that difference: 2.4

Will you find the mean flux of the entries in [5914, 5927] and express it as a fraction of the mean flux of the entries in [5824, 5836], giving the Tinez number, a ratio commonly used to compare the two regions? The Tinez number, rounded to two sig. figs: 0.71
